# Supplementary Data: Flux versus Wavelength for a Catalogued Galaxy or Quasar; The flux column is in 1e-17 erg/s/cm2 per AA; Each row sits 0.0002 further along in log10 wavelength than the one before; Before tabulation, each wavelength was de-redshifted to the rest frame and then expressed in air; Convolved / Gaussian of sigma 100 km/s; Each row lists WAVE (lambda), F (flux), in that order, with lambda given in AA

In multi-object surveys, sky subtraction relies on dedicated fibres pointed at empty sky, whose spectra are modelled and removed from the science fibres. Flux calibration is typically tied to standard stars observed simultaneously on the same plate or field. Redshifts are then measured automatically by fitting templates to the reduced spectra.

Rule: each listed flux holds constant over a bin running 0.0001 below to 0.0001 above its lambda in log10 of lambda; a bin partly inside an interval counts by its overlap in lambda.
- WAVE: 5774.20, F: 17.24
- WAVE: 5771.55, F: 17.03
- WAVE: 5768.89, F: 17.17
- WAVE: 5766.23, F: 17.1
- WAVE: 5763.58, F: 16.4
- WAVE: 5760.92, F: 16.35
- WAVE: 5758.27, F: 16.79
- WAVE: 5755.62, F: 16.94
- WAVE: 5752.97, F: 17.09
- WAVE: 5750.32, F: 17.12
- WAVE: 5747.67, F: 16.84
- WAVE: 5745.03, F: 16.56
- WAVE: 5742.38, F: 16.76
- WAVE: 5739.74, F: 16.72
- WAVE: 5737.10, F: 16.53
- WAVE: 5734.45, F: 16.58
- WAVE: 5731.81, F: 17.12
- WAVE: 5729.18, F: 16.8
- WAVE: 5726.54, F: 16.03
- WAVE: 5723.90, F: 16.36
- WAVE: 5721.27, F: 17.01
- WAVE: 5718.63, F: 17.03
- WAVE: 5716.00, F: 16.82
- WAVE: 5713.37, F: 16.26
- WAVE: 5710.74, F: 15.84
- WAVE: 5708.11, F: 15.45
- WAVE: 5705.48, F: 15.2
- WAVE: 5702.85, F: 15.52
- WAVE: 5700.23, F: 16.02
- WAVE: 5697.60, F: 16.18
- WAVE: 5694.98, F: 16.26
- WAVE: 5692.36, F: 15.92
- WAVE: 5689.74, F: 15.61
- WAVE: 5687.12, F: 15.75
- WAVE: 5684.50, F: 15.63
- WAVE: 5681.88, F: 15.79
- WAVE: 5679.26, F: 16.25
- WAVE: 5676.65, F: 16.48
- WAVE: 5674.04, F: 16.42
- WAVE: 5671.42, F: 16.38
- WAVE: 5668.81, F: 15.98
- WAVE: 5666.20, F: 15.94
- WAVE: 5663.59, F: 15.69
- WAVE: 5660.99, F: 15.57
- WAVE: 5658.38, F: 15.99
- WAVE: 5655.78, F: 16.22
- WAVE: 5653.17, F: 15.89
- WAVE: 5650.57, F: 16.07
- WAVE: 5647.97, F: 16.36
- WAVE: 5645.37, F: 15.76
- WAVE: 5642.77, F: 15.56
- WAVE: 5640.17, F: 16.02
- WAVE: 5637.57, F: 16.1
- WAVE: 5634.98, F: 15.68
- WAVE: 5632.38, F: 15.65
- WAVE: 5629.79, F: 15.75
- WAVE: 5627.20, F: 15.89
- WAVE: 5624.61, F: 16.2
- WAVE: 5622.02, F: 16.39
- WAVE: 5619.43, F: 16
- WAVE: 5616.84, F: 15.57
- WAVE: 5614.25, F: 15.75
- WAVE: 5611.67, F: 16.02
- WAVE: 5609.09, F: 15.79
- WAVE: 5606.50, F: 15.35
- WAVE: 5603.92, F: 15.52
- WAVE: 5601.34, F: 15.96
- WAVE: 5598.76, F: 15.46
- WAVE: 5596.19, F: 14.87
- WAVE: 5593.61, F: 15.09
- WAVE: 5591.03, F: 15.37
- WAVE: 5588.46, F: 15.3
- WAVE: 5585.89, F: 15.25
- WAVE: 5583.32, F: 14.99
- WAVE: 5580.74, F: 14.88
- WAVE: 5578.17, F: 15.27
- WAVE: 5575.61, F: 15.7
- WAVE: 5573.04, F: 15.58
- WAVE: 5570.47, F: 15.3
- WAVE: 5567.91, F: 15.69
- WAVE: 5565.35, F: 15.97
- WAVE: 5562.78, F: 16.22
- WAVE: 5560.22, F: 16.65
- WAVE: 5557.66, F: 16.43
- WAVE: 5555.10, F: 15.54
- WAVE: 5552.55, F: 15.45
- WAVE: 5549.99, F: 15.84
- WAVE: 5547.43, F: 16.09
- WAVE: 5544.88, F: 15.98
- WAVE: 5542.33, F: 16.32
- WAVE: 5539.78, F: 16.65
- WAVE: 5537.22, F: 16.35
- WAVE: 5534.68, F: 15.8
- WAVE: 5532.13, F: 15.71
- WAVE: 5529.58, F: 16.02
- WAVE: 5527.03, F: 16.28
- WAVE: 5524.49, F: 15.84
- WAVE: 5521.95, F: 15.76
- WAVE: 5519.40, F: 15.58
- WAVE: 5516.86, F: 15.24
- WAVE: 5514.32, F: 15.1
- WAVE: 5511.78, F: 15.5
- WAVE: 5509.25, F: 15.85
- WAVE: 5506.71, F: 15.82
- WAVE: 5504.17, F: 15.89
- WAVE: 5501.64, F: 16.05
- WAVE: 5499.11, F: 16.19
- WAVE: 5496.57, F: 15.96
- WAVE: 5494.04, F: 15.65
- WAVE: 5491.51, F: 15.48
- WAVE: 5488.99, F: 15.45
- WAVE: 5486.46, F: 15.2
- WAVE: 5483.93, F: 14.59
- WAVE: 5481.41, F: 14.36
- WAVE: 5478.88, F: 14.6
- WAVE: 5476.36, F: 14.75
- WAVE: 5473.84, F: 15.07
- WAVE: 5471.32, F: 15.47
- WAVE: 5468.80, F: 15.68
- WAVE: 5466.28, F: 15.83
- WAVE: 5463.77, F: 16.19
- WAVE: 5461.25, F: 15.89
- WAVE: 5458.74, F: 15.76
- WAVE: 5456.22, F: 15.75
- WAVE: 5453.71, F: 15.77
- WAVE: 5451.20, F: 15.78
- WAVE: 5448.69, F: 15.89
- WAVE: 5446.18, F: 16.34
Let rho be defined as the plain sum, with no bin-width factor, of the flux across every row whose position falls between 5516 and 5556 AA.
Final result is 254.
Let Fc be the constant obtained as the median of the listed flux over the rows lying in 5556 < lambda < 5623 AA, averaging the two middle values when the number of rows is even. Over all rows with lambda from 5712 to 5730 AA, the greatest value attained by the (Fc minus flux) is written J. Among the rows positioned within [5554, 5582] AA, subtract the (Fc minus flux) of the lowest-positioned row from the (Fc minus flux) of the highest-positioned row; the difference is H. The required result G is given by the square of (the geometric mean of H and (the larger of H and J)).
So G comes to 0.44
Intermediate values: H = 0.66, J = -0.5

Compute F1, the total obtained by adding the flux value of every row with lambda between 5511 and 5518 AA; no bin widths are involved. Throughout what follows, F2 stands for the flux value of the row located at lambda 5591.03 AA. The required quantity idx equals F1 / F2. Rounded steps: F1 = 46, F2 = 15.37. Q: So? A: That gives 3.0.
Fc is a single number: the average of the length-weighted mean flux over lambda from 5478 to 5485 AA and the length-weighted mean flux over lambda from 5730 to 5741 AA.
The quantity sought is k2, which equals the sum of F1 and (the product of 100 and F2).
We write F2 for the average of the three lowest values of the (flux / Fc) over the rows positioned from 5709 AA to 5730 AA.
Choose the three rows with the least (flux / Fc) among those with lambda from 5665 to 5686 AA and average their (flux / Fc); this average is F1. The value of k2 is 104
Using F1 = 1.01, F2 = 1.03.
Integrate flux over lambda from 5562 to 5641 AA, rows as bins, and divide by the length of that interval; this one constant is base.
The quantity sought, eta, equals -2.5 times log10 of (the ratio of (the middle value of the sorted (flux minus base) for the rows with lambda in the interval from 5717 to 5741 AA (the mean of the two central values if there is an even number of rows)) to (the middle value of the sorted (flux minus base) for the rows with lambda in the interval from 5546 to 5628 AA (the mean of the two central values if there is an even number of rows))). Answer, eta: -5.1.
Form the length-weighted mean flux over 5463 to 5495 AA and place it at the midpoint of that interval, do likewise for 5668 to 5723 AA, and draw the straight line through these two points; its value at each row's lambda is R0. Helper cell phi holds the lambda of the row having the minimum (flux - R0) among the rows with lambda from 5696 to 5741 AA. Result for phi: 5705.48 AA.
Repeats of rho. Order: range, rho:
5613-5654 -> 255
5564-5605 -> 246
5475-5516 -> 246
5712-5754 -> 268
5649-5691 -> 256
